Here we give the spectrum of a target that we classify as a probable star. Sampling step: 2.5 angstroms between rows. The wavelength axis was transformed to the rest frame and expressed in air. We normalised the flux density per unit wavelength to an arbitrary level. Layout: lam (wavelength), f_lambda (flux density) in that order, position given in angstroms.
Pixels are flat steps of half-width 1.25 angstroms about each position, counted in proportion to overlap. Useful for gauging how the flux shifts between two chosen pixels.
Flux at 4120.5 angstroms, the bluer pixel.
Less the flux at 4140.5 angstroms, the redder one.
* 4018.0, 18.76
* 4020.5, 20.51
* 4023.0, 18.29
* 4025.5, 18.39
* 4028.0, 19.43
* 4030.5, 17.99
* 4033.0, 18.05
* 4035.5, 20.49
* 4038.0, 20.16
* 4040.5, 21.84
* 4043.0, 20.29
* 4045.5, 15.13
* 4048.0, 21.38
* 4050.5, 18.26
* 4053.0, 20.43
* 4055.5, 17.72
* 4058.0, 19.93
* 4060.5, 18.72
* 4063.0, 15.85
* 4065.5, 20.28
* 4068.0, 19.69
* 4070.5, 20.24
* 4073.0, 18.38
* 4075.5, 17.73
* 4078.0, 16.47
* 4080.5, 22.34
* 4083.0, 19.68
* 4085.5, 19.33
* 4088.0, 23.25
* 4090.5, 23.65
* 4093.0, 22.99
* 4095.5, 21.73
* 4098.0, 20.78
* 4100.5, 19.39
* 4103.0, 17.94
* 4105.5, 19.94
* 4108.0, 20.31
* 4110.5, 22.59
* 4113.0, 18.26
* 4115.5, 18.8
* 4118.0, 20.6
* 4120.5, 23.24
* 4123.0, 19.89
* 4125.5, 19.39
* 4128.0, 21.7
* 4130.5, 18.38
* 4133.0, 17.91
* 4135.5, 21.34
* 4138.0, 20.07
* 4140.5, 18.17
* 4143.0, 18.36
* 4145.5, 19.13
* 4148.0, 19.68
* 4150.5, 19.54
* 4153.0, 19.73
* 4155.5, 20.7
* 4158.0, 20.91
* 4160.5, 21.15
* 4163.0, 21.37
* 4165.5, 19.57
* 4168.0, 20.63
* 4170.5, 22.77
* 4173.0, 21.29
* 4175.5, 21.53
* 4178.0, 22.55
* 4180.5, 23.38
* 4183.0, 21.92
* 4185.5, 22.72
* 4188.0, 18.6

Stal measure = 5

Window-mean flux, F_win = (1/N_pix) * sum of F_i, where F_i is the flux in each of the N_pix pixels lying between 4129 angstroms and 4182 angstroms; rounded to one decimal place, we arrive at 20.4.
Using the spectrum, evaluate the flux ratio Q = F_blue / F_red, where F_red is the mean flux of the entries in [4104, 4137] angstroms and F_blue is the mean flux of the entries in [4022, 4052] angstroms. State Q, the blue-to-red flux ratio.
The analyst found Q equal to 0.95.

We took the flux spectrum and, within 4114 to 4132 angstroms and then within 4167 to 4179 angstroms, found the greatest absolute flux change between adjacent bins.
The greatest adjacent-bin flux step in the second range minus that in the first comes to -1.2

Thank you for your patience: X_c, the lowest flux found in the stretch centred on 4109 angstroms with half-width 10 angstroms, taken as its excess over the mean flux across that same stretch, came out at -1.79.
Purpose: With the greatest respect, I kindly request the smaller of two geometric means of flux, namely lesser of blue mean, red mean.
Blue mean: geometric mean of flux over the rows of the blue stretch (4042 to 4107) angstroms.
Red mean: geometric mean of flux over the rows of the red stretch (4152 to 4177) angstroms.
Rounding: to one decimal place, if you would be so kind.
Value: 19.6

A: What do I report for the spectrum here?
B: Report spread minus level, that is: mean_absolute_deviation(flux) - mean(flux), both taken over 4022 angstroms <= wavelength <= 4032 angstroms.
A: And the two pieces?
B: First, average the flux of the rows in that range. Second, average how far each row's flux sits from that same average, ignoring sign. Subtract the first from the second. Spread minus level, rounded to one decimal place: -18.1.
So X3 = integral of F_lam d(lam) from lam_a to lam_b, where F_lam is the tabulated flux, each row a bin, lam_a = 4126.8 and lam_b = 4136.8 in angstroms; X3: 198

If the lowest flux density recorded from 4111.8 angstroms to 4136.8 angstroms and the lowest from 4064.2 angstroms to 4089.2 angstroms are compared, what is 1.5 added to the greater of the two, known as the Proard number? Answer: 19.4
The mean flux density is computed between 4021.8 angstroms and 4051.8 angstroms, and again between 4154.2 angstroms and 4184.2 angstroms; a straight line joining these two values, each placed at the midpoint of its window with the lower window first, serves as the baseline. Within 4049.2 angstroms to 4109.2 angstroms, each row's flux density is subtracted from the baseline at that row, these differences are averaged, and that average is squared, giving 0.0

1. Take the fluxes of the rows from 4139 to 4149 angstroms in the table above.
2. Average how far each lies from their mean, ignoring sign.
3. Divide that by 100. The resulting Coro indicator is 0.0057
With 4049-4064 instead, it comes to 0.0121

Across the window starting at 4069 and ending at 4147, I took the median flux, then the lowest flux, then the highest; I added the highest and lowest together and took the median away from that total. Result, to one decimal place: 20.2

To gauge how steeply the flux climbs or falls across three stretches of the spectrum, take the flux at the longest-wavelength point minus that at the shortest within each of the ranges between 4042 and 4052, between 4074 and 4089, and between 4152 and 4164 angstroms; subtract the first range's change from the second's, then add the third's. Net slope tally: 9.2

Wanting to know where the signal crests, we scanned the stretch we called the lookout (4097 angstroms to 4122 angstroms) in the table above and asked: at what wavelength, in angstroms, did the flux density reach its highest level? 4120.5 angstroms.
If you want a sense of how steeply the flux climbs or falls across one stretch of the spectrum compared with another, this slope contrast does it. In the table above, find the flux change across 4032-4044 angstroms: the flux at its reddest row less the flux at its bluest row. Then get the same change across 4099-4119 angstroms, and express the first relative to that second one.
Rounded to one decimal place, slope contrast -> 1.9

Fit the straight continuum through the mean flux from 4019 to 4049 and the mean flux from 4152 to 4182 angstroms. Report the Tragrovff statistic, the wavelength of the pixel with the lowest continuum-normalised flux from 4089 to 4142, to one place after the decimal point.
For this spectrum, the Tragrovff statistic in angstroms 4133.0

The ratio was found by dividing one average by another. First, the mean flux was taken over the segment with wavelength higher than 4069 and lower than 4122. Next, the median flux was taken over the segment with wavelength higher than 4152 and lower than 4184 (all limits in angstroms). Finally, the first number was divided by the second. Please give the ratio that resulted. 0.956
